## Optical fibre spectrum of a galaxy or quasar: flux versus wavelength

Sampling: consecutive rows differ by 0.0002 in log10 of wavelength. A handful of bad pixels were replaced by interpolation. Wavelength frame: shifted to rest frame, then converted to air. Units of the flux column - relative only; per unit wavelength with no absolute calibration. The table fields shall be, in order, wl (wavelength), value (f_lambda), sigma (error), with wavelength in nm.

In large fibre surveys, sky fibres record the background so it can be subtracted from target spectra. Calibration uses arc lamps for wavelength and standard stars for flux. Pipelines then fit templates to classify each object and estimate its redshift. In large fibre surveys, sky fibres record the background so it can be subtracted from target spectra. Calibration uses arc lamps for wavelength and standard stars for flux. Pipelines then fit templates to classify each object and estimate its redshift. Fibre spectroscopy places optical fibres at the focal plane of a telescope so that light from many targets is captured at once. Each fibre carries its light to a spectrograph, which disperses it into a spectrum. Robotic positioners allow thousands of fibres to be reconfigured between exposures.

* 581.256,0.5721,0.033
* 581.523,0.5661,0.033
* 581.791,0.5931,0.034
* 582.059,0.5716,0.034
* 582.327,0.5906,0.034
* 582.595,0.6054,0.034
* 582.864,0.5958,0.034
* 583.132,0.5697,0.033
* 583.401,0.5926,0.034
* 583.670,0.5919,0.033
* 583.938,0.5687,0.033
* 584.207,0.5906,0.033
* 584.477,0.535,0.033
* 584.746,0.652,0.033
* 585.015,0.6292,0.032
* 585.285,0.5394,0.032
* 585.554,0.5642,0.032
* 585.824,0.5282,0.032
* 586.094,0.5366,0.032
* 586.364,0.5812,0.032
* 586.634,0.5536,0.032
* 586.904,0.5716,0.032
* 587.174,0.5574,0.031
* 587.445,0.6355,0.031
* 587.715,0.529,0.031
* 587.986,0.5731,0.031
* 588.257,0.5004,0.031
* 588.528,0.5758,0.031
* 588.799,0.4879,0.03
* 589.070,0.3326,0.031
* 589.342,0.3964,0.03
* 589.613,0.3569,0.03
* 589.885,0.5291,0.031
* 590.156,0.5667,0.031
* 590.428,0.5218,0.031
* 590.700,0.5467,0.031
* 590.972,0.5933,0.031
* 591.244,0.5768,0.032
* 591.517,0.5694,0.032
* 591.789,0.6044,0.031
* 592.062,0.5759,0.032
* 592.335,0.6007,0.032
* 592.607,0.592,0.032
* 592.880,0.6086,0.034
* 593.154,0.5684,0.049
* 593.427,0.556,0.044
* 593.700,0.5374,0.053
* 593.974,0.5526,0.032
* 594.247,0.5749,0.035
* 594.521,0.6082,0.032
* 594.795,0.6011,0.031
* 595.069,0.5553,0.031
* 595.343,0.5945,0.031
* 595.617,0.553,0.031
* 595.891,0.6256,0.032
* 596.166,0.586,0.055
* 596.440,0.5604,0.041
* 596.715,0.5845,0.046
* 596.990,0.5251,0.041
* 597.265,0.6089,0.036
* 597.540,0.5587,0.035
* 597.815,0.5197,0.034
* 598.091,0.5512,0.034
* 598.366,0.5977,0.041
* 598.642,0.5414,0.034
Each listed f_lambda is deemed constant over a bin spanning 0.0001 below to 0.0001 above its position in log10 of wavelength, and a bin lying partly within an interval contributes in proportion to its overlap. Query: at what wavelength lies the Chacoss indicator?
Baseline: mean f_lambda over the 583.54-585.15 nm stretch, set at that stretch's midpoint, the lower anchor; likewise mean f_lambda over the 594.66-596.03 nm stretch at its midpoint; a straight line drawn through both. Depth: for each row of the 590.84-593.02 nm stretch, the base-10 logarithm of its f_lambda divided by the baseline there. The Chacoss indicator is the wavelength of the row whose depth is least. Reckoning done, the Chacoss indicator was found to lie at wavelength 591.517 nm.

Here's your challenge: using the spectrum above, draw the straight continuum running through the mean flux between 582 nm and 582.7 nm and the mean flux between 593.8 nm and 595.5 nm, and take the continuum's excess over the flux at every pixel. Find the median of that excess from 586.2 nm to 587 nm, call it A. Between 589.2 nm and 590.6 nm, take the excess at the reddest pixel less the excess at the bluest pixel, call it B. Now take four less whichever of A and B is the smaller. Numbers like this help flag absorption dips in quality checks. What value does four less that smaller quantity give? 4.126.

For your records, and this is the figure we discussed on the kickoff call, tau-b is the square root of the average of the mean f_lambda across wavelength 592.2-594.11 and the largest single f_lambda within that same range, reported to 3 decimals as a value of 0.769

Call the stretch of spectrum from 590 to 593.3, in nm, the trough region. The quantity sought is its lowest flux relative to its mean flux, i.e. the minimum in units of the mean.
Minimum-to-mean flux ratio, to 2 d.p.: 0.90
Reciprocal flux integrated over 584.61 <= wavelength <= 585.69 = 1.82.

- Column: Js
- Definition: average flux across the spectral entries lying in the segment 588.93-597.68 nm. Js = 0.554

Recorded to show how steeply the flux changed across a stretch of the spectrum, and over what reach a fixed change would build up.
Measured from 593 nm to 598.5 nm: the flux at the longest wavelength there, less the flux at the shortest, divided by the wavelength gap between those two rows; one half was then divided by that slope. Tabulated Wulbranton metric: 89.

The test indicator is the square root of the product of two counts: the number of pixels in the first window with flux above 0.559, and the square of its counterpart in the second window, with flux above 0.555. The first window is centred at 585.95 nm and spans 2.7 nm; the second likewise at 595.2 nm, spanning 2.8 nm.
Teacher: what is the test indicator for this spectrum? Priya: 18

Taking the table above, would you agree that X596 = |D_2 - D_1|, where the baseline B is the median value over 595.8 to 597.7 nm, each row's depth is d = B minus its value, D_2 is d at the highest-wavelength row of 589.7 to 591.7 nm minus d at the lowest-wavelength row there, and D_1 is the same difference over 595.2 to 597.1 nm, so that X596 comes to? 0.11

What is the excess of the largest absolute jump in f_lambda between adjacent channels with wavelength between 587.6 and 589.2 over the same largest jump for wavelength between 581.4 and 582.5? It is 0.13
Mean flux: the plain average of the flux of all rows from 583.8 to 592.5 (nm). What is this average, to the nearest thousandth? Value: 0.546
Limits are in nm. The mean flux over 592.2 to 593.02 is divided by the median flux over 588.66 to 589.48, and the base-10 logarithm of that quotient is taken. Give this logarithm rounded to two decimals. 0.18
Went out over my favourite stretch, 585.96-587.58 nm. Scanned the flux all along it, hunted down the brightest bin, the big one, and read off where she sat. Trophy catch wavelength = 587.445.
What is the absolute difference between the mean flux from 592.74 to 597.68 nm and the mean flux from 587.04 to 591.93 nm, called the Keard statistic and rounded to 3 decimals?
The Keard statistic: 0.050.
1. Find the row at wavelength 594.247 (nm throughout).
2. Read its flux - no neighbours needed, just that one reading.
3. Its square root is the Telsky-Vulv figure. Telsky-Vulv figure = 0.758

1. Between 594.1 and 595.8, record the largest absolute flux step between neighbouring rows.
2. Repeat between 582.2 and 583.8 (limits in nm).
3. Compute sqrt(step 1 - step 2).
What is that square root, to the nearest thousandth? 0.140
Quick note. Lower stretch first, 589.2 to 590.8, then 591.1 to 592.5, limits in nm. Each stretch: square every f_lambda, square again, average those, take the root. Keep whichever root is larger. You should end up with 0.343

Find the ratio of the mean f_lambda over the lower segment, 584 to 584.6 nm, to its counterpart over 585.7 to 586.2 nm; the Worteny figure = 1.06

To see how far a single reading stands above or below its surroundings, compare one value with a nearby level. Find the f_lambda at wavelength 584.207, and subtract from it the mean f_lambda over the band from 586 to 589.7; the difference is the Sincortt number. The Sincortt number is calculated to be 0.08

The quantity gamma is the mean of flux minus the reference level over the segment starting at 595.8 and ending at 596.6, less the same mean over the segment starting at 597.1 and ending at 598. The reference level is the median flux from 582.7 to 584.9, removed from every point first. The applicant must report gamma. 0.028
